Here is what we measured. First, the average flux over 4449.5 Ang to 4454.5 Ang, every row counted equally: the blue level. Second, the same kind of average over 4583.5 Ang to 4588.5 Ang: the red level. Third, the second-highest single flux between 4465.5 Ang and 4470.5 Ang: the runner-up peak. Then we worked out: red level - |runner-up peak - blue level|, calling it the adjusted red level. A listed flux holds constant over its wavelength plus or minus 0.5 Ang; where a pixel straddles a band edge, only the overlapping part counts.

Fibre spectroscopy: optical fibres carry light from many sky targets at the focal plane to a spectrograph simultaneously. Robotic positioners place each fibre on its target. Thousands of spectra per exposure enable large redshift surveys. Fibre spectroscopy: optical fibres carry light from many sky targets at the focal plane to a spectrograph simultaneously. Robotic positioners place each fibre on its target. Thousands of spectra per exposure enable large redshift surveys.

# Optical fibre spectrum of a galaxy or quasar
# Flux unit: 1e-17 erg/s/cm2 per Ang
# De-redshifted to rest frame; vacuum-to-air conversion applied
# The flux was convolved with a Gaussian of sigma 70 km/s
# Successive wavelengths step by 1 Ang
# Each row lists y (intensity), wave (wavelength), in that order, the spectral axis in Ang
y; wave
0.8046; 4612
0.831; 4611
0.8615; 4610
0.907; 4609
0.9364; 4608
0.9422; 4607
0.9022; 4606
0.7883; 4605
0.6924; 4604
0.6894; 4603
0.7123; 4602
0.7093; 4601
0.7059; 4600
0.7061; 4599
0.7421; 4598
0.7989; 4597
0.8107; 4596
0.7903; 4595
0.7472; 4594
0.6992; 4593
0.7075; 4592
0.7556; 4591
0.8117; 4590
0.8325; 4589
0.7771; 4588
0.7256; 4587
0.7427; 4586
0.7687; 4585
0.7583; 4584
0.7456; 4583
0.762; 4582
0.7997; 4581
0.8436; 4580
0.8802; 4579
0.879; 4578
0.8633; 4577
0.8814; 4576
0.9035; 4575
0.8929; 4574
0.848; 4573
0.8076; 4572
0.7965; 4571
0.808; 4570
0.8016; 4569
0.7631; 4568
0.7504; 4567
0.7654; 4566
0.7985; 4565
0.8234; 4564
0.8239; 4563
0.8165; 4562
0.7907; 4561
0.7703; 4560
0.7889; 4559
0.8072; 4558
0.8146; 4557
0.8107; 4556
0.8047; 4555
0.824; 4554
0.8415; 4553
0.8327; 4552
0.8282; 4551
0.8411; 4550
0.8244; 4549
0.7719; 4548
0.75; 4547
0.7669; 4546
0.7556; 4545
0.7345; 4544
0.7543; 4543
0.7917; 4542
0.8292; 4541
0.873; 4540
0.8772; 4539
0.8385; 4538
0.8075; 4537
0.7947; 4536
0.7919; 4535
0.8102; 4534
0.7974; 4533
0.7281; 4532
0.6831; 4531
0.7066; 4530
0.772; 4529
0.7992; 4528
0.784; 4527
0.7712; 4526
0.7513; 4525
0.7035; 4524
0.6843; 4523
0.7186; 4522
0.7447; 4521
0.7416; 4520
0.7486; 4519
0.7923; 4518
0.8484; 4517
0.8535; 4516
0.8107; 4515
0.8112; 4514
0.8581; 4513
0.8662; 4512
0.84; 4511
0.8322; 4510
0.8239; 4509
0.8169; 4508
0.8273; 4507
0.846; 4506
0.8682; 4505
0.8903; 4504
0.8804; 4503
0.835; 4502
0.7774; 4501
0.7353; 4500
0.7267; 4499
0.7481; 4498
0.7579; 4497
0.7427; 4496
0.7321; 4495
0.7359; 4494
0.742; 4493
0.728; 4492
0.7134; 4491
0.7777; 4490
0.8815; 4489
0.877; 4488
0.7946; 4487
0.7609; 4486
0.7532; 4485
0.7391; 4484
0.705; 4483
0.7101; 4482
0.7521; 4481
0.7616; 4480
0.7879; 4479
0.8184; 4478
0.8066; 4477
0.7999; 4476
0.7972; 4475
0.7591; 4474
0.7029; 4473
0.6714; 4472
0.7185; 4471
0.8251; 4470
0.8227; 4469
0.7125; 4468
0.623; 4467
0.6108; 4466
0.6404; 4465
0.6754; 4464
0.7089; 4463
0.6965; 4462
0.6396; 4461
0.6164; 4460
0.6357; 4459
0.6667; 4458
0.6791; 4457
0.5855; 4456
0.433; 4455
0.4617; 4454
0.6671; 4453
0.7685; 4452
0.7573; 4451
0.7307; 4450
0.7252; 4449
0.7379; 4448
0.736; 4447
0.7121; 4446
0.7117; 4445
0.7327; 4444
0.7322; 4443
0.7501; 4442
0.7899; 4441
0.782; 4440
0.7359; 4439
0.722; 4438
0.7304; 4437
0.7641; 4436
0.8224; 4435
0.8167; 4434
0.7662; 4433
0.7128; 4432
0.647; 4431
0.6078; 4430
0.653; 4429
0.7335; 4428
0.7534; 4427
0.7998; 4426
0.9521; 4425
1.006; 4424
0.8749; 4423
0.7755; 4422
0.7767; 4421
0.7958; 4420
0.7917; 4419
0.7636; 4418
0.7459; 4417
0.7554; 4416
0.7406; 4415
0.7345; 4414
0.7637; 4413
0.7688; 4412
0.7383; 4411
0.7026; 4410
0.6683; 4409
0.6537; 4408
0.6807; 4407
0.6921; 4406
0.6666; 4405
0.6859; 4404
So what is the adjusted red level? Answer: 0.61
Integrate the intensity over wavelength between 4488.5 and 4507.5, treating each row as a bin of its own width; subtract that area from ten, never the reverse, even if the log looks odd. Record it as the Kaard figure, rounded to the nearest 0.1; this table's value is -4.9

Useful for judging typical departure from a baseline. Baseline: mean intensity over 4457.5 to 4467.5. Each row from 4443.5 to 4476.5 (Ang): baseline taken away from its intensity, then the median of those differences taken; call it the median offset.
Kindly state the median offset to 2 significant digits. 0.058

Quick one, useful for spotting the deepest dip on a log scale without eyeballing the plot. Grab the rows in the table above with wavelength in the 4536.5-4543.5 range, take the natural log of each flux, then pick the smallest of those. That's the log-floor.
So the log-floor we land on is -0.282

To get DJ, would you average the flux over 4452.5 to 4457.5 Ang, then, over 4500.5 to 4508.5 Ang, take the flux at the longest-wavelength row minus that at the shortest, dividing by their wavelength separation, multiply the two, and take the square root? 0.056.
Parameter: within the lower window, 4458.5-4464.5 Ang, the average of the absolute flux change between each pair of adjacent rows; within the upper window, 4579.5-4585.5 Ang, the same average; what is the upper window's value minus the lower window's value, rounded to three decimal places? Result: -0.005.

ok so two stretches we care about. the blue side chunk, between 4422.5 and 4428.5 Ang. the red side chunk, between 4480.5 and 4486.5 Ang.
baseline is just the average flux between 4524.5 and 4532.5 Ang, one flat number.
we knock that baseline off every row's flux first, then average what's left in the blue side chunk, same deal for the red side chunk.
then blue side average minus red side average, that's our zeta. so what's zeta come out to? 0.12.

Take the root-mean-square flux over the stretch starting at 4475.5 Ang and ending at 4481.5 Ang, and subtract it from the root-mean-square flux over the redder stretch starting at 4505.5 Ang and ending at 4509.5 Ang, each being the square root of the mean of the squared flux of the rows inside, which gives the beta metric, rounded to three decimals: 0.040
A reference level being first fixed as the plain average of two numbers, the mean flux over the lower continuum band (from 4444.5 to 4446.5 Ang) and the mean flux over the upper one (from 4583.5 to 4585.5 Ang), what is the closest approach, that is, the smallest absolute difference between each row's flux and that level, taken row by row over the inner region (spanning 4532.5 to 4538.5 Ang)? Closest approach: 0.054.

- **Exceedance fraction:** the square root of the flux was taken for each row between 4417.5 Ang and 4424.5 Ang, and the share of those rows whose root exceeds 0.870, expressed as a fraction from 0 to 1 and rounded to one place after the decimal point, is 1.0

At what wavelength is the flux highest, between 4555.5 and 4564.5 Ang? 4563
